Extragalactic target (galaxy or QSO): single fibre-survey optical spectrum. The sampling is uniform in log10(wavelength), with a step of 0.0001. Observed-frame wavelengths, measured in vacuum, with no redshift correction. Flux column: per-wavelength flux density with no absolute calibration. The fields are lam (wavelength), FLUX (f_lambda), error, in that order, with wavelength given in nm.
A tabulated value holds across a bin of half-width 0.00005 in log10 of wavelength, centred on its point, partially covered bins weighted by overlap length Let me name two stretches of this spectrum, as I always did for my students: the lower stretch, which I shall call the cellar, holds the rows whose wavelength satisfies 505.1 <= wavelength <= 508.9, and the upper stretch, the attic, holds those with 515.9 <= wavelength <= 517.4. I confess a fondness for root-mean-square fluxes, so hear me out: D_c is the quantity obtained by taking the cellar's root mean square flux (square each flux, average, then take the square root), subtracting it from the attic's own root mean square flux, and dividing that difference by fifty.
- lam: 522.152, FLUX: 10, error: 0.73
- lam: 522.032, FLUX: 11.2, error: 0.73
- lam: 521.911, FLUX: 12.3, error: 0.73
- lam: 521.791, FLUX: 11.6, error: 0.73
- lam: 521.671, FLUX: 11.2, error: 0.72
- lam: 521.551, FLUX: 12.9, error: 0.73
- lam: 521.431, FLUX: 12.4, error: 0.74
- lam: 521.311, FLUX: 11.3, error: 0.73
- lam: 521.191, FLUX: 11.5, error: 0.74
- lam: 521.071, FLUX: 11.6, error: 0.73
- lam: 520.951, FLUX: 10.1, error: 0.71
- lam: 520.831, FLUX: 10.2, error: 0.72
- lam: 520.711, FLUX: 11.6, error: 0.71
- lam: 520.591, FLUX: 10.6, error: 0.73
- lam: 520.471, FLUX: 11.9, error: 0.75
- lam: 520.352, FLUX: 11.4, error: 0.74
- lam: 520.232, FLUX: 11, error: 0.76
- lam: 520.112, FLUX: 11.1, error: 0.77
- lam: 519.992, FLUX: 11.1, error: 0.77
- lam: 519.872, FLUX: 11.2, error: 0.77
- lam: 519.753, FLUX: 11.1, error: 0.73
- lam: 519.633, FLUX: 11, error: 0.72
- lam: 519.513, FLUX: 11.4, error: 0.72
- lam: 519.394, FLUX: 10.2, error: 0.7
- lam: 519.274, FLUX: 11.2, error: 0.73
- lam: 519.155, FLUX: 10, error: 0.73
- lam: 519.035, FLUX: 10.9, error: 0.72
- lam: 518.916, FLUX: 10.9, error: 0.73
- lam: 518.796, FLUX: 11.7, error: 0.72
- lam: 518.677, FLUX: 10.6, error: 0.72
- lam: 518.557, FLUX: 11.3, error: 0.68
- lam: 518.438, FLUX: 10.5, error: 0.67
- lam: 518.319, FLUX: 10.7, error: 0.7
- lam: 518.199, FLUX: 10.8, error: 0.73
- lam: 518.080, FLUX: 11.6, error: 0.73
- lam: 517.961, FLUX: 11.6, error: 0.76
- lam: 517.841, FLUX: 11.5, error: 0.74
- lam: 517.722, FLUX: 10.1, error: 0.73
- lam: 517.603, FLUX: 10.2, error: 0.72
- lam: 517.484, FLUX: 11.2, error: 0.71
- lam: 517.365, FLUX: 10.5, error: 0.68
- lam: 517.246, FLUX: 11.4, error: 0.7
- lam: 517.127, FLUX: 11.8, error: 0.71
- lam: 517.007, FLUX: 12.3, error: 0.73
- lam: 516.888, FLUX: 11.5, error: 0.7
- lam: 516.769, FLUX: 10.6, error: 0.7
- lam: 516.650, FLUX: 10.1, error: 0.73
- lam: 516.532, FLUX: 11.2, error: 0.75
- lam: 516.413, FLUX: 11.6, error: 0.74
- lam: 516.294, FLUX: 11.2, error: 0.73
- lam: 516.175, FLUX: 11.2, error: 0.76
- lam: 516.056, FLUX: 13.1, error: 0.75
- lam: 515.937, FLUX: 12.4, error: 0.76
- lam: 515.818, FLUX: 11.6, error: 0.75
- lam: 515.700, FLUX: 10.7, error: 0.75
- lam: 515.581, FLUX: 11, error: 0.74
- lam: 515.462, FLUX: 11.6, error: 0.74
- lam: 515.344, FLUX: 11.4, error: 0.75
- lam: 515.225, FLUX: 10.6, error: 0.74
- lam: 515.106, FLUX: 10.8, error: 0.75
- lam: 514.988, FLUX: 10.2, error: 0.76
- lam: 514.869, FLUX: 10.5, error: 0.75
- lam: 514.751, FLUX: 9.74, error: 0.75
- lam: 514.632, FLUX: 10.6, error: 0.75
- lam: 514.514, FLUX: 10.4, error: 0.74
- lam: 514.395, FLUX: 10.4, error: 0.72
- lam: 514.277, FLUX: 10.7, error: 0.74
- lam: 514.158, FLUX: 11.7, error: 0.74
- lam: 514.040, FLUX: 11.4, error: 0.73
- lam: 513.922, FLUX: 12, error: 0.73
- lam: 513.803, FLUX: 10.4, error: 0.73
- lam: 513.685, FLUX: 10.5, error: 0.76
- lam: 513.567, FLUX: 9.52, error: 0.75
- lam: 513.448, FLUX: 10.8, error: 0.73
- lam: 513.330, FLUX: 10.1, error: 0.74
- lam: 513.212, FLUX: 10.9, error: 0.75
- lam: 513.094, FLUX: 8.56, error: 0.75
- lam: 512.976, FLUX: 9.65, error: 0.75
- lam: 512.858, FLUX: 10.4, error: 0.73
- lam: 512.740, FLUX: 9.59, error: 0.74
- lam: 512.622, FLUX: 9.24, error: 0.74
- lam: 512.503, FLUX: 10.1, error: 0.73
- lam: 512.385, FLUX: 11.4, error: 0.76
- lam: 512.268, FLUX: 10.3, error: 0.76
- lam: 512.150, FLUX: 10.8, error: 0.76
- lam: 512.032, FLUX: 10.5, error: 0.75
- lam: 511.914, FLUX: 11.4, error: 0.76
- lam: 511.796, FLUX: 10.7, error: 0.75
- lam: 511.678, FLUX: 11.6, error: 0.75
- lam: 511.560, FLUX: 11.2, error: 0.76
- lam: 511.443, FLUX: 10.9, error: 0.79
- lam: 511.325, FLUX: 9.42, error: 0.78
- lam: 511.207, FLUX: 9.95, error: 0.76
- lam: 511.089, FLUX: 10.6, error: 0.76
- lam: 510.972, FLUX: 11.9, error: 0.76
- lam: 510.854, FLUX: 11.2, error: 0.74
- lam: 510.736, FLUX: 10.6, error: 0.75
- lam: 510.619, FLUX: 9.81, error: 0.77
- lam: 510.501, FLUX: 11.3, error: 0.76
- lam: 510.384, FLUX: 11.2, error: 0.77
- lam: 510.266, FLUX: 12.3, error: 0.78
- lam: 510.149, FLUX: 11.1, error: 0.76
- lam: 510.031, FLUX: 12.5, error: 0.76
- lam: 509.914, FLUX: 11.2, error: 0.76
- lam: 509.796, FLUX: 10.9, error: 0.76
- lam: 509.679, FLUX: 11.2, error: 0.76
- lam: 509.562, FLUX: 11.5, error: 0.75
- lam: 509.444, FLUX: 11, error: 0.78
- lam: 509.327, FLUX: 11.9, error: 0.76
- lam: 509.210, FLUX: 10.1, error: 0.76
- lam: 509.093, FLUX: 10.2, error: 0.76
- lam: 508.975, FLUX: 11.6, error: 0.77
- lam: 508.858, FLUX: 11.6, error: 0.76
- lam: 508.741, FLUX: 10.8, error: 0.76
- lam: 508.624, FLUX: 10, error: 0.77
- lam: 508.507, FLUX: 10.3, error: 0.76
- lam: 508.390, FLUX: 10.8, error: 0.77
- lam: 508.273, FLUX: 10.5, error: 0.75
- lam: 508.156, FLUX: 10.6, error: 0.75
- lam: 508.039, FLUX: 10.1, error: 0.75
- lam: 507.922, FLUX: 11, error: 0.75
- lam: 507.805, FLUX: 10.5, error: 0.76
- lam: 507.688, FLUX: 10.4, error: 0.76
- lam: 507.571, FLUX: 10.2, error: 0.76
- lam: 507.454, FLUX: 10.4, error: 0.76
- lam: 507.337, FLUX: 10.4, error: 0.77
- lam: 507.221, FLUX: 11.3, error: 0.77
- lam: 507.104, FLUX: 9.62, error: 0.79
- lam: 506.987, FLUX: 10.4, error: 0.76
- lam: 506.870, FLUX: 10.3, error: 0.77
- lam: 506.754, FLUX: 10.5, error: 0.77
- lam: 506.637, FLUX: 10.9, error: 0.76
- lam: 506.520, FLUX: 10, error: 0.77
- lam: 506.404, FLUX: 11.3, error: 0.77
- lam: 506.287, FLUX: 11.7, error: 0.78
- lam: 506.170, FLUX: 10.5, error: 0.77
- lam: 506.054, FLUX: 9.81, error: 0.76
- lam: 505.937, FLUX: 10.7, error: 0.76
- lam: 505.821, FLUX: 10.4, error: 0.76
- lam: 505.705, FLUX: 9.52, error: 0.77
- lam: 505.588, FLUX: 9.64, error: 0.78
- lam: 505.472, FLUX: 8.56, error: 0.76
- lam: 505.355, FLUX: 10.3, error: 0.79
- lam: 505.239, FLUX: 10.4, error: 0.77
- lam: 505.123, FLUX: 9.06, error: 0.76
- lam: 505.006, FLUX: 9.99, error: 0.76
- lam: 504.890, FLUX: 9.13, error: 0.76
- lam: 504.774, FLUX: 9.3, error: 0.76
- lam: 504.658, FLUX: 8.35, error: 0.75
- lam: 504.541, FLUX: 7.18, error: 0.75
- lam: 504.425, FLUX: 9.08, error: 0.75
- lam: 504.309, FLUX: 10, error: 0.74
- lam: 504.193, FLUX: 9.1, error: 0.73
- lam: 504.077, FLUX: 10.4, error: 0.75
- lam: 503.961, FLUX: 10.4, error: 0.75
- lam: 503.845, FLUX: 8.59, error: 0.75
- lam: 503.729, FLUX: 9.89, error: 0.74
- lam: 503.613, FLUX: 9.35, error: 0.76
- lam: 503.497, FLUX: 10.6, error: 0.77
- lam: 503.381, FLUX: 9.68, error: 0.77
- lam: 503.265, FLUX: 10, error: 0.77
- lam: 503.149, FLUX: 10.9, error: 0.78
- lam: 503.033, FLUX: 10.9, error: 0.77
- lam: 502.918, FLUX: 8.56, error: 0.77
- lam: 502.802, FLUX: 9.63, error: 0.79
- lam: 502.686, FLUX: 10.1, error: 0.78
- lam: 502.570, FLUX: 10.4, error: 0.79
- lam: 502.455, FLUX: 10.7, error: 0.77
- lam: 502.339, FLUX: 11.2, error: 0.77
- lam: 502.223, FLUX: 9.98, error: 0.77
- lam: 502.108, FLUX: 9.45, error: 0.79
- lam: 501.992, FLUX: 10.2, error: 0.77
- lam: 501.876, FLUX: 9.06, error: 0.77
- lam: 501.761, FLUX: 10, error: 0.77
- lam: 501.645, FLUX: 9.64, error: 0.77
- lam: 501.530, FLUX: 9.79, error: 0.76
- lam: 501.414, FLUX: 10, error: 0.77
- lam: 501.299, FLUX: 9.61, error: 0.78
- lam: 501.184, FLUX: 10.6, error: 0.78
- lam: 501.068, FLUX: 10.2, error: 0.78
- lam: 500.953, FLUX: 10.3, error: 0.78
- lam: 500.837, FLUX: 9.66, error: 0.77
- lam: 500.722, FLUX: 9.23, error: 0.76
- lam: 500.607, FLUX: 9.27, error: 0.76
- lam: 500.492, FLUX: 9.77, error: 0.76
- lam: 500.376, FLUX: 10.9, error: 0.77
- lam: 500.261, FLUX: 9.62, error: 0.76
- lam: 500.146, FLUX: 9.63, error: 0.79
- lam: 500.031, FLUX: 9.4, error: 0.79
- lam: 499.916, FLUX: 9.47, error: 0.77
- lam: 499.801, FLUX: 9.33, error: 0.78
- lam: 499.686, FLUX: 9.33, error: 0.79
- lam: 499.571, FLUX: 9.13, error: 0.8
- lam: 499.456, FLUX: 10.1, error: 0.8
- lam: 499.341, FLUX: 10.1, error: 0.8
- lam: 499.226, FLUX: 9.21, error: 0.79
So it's 0.022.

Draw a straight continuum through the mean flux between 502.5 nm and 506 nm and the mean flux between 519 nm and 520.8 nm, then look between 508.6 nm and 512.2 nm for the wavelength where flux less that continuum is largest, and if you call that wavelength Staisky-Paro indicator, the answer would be 510.031 nm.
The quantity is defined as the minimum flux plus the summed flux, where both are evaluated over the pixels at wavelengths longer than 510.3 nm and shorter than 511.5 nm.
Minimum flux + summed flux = 116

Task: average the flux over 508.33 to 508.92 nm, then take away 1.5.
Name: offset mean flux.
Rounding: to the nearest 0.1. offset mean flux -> 9.2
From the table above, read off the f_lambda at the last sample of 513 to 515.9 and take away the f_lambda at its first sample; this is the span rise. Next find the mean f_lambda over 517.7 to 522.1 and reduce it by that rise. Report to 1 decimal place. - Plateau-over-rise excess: 8.1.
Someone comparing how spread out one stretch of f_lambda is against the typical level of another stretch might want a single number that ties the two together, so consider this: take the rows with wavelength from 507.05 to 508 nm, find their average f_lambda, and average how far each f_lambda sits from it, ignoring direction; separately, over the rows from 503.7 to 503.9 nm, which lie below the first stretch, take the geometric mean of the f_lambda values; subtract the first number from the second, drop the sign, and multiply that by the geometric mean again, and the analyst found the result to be 82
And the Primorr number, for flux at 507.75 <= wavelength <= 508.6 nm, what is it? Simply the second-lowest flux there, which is 10.3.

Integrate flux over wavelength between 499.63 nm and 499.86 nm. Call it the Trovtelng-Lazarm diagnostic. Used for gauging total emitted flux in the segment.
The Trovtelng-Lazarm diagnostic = 2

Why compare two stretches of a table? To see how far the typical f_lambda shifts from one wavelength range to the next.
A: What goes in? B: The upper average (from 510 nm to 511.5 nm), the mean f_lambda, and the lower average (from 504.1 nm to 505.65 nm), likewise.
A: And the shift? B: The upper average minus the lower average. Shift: 1.7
